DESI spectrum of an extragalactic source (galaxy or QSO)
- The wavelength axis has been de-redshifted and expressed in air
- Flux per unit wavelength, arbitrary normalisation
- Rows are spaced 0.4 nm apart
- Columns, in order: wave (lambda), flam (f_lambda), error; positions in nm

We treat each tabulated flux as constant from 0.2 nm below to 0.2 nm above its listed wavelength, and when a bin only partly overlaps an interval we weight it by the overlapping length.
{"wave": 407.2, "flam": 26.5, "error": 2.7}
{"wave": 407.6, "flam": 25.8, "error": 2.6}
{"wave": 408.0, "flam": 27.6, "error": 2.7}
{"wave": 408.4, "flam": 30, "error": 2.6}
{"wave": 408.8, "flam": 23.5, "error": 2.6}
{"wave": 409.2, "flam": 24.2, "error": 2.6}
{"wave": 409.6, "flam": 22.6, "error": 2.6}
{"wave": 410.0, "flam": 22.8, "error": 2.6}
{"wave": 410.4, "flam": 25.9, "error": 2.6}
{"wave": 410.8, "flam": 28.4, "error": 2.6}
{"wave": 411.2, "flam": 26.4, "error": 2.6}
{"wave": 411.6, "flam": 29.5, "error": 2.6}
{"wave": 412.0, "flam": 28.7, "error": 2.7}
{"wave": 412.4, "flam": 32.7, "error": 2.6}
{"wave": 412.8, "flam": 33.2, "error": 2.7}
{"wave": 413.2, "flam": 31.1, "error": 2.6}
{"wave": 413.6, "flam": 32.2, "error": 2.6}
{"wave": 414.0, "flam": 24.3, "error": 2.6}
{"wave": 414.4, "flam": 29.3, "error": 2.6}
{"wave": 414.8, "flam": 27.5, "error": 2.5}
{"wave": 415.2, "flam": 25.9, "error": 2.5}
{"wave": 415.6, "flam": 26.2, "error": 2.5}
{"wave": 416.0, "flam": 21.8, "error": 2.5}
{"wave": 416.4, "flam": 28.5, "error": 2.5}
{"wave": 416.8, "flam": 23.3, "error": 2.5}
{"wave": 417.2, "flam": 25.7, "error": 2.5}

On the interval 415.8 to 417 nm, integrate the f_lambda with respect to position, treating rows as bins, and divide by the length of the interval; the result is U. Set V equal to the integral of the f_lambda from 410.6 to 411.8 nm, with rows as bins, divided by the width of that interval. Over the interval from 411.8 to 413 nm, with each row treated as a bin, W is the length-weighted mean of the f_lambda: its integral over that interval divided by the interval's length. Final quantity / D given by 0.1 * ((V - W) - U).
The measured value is -2.80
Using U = 24.5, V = 28.1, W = 31.5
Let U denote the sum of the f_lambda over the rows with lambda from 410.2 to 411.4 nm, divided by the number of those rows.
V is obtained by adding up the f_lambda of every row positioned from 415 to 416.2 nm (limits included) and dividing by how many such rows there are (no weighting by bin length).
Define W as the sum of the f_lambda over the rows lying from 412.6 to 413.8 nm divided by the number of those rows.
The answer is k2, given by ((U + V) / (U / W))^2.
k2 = 3797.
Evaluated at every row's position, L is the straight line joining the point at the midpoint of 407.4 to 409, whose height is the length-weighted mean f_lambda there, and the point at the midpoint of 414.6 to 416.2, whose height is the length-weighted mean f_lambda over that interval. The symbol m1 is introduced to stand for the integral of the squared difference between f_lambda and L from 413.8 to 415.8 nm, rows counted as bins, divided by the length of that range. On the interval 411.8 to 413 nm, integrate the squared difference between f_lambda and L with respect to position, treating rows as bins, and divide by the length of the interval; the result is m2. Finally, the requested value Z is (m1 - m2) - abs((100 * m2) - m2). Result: -3572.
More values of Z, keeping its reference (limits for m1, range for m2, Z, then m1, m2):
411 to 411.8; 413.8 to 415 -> -661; 5.9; 7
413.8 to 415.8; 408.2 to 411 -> -834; 4.2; 8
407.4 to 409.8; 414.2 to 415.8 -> -476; 7.1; 5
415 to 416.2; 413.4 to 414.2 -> -2199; 4.3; 22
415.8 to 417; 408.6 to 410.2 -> -1062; 8.7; 11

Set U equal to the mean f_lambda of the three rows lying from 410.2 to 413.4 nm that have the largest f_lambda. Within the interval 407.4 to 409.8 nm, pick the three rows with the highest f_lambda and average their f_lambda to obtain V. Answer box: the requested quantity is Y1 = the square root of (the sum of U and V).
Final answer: 7.75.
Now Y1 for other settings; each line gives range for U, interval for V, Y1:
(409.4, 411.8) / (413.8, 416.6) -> 7.52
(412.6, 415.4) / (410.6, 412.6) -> 7.90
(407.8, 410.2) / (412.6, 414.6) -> 7.71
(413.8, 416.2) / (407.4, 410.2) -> 7.45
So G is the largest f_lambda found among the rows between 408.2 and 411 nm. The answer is 30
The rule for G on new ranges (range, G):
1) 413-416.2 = 32.2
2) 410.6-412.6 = 32.7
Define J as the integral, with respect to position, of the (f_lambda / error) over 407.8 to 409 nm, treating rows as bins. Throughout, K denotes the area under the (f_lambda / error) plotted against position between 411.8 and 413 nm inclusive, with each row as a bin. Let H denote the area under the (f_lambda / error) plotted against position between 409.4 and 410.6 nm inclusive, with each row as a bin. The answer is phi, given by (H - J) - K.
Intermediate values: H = 11.0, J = 12.3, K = 14.2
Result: -15.6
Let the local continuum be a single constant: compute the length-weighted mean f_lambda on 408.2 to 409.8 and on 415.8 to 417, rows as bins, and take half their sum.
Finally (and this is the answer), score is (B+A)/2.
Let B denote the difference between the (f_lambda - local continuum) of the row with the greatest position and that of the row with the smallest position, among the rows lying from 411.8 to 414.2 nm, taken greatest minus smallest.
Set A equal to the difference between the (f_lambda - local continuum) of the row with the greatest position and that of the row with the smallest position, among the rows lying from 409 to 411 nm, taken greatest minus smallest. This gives -0.1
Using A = 4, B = -4.4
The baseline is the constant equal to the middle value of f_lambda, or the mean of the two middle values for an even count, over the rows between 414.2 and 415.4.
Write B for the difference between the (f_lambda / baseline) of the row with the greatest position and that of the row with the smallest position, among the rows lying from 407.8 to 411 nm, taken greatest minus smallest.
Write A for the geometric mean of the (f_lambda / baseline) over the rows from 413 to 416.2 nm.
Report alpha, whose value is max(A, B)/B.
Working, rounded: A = 0.985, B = 0.03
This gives 33.9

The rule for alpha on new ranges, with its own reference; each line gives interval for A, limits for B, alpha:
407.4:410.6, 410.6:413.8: 6.6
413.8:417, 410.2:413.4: 4.9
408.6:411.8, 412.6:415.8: -3.6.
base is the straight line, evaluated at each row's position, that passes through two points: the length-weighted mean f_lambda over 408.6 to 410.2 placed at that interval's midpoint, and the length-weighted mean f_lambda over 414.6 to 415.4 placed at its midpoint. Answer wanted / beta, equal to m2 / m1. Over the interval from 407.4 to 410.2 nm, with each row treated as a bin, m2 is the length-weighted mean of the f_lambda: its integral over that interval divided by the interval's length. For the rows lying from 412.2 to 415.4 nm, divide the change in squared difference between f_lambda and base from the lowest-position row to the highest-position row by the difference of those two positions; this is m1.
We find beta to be -1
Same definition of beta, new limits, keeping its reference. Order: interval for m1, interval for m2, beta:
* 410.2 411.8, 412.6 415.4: 2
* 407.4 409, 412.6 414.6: -3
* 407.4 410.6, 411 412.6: -9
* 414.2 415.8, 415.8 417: -4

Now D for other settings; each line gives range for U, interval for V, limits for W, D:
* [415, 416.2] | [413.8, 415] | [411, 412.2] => -2.58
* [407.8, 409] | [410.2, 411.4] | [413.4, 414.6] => -2.87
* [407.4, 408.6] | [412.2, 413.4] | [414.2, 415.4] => -2.30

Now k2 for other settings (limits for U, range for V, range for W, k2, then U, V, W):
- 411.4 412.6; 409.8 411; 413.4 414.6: 2794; 30.3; 25.7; 28.6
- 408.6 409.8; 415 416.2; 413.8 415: 3075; 23.4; 24.6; 27.0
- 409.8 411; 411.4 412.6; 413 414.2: 4048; 25.7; 30.3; 29.2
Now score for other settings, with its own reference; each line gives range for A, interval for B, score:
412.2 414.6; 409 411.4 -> -0.6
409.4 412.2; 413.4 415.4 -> -0.1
